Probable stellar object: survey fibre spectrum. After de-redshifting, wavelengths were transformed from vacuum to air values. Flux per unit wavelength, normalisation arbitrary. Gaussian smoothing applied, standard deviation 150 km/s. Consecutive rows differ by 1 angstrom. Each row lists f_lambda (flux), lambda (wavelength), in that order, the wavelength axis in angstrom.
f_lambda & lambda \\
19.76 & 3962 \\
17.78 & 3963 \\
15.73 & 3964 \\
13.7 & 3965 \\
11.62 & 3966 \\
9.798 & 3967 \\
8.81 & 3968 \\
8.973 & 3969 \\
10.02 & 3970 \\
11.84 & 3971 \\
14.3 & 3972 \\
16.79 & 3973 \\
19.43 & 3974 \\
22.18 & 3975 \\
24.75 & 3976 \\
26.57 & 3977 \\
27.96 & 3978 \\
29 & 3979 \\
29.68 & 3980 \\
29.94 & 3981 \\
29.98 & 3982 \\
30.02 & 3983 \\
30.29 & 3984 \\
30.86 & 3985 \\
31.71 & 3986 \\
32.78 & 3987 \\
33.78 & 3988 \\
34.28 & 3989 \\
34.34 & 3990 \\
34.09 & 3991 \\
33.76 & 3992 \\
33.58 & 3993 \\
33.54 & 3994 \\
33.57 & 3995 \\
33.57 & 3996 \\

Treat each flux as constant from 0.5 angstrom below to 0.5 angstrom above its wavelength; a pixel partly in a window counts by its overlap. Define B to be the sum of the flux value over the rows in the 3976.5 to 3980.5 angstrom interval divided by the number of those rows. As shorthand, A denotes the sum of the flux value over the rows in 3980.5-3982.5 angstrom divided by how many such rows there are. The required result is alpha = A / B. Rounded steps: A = 30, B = 28.3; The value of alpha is 1.1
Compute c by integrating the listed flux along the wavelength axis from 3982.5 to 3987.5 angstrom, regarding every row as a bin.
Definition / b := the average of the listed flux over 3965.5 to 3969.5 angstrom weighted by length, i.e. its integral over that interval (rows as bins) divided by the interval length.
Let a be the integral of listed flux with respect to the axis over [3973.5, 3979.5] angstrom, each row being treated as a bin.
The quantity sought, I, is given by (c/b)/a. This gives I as 0.11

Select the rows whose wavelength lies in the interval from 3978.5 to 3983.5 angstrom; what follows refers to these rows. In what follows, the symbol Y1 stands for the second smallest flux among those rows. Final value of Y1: 29.68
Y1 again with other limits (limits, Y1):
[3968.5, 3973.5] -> 10.02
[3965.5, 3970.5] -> 8.973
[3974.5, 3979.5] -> 24.75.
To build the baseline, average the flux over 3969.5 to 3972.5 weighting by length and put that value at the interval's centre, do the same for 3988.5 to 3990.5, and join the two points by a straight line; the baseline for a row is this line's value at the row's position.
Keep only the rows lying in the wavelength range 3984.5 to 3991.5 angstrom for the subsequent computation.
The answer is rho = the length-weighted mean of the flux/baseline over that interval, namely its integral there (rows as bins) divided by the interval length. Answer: 1.02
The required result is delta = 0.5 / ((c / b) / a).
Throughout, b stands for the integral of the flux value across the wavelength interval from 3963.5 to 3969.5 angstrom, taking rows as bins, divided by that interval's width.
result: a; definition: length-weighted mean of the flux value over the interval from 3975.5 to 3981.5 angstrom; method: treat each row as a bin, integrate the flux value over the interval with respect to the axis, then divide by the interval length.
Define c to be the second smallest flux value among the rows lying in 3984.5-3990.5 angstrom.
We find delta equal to 5.0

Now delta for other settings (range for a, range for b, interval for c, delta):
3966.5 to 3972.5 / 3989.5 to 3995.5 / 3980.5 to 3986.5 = 6.0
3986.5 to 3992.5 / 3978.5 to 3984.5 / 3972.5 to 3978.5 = 26.0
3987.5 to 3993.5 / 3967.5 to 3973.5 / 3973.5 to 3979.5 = 9.0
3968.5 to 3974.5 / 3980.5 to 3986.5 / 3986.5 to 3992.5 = 6.1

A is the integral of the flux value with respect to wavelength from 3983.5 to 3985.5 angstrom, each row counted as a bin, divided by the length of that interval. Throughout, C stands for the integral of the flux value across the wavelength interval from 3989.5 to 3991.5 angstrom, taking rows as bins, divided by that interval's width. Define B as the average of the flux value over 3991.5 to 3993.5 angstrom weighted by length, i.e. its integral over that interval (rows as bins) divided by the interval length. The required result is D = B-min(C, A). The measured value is 3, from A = 31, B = 33.7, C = 34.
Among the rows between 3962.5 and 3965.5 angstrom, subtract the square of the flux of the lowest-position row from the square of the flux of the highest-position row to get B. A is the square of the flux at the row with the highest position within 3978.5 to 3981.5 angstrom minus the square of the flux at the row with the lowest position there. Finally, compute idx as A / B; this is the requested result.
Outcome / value -0.4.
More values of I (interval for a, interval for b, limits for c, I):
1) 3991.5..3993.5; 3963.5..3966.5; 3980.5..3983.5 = 0.10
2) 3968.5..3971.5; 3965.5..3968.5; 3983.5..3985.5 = 0.20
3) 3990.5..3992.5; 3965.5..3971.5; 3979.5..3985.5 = 0.26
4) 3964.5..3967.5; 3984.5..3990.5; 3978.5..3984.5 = 0.15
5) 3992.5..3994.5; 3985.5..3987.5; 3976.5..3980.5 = 0.05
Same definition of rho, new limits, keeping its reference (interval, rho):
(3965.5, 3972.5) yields 1.18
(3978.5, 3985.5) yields 1.19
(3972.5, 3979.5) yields 1.31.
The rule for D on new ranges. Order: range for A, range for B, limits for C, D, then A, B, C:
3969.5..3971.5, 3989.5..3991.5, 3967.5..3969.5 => 25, 11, 34.2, 9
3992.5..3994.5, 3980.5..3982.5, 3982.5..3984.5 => 0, 34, 30.0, 30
